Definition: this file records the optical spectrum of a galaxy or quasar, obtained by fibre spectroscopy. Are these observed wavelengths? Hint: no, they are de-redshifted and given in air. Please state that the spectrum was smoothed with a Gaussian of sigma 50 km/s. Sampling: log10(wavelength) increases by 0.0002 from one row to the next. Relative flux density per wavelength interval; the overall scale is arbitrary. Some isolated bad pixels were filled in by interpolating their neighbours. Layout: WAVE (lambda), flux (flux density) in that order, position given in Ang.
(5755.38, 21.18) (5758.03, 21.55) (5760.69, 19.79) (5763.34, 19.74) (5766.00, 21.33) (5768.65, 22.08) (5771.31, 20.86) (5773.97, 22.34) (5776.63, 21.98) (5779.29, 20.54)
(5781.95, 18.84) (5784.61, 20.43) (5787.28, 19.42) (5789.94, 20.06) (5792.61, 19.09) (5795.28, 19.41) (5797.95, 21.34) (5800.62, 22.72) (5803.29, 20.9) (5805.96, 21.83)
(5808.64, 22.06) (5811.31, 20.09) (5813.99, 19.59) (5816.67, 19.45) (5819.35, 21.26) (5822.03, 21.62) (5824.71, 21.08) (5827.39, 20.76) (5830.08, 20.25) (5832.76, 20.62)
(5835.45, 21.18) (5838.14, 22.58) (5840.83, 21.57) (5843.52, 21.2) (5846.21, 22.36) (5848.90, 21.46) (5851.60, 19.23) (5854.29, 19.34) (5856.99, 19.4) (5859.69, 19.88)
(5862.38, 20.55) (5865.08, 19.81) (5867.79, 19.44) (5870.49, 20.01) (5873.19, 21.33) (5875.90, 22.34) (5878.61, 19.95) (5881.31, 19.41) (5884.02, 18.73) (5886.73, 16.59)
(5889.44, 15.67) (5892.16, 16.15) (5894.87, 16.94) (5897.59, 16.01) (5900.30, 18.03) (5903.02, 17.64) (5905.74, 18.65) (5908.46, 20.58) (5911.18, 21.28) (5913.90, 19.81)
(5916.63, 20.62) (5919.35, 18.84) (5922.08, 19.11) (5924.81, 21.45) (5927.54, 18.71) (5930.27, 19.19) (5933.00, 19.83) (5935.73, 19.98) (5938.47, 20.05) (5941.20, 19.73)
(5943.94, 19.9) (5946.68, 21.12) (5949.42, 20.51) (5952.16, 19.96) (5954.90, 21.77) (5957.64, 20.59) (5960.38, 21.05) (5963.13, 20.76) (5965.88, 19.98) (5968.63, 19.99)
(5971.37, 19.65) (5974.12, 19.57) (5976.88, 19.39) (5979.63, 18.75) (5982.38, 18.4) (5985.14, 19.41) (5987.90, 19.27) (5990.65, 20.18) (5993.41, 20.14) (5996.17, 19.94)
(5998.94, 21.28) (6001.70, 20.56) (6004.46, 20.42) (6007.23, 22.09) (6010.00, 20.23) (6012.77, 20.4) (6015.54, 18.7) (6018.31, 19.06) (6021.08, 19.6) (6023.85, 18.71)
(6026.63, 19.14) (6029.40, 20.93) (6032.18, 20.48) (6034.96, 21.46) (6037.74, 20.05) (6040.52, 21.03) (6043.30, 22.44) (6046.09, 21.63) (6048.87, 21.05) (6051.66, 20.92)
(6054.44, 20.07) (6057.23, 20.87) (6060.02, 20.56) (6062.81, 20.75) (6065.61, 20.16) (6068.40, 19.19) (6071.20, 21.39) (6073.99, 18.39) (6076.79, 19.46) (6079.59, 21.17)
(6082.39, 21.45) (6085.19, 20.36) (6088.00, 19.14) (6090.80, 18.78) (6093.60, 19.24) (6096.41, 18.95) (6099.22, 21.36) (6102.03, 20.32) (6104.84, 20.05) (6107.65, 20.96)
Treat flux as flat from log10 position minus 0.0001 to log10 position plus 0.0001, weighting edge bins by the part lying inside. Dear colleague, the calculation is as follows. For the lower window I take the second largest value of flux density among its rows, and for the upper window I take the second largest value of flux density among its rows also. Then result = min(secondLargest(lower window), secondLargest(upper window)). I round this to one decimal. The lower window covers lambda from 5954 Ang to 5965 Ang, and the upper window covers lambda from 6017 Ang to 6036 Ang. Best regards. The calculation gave 20.9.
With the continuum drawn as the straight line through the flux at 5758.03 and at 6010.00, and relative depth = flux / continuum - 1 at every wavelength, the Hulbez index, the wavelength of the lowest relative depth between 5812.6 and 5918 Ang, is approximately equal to 5889.44 Ang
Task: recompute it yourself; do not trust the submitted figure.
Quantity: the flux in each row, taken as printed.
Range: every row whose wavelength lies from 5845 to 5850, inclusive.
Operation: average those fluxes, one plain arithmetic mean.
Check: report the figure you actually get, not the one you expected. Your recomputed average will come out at 21.9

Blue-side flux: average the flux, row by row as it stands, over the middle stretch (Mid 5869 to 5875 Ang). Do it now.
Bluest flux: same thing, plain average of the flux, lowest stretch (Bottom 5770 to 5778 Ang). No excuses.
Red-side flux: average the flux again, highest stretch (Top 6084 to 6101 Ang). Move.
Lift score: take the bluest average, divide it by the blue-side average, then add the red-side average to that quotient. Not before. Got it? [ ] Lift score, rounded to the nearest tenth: 20.7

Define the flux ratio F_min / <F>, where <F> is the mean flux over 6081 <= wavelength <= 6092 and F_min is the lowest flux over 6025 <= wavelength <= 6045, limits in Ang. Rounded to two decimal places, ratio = 0.96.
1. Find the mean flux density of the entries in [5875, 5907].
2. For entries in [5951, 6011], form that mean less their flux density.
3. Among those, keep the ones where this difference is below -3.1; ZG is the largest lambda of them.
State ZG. 6007.23 Ang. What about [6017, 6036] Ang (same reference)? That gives 6034.96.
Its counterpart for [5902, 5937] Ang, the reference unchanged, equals 5924.81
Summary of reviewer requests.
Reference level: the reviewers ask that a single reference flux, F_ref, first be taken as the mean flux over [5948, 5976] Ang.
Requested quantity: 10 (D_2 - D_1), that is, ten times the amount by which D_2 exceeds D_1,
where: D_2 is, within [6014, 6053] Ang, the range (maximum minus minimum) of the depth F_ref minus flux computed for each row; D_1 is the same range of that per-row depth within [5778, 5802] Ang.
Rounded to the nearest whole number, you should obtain -1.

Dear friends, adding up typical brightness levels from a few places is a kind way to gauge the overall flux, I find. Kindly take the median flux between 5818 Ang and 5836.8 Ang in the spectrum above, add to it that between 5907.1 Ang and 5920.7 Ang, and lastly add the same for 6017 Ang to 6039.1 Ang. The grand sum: 61.5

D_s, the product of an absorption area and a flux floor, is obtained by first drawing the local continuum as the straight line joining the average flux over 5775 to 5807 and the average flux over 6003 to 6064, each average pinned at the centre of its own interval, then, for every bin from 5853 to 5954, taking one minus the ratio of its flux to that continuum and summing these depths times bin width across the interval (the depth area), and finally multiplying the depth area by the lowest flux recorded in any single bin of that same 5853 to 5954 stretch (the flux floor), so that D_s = 88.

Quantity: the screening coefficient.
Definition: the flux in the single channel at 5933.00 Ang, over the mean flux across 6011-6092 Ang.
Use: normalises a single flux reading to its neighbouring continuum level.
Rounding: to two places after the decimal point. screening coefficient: 0.98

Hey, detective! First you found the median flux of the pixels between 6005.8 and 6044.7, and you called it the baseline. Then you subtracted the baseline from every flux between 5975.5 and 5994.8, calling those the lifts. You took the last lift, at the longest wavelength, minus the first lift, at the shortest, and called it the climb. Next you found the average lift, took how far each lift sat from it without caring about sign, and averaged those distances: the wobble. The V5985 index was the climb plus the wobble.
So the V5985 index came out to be 1.23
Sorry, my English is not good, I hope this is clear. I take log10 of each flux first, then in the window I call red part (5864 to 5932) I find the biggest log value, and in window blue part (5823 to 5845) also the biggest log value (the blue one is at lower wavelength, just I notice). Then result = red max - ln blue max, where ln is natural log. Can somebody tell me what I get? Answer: 1.05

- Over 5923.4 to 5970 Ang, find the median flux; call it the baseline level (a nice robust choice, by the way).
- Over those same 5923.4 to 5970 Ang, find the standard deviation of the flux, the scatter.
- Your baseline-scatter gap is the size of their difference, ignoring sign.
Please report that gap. 19.2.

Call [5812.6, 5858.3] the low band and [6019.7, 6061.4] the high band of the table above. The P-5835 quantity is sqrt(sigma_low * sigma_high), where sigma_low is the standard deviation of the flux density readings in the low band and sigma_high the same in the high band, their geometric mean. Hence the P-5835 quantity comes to 1.0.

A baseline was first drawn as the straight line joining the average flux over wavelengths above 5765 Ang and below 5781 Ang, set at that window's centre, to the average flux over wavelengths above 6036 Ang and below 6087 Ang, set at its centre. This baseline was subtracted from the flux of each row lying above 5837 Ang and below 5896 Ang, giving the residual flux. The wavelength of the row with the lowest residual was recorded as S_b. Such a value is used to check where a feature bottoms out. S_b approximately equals 5889.44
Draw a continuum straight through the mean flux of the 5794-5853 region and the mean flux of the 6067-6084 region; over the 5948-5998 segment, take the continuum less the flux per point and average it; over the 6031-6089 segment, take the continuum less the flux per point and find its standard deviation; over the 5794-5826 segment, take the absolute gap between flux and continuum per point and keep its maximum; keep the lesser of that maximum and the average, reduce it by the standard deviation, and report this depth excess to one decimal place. -0.4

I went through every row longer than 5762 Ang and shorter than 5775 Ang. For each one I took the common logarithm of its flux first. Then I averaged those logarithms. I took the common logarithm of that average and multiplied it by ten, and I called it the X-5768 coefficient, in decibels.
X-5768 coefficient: 1.23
